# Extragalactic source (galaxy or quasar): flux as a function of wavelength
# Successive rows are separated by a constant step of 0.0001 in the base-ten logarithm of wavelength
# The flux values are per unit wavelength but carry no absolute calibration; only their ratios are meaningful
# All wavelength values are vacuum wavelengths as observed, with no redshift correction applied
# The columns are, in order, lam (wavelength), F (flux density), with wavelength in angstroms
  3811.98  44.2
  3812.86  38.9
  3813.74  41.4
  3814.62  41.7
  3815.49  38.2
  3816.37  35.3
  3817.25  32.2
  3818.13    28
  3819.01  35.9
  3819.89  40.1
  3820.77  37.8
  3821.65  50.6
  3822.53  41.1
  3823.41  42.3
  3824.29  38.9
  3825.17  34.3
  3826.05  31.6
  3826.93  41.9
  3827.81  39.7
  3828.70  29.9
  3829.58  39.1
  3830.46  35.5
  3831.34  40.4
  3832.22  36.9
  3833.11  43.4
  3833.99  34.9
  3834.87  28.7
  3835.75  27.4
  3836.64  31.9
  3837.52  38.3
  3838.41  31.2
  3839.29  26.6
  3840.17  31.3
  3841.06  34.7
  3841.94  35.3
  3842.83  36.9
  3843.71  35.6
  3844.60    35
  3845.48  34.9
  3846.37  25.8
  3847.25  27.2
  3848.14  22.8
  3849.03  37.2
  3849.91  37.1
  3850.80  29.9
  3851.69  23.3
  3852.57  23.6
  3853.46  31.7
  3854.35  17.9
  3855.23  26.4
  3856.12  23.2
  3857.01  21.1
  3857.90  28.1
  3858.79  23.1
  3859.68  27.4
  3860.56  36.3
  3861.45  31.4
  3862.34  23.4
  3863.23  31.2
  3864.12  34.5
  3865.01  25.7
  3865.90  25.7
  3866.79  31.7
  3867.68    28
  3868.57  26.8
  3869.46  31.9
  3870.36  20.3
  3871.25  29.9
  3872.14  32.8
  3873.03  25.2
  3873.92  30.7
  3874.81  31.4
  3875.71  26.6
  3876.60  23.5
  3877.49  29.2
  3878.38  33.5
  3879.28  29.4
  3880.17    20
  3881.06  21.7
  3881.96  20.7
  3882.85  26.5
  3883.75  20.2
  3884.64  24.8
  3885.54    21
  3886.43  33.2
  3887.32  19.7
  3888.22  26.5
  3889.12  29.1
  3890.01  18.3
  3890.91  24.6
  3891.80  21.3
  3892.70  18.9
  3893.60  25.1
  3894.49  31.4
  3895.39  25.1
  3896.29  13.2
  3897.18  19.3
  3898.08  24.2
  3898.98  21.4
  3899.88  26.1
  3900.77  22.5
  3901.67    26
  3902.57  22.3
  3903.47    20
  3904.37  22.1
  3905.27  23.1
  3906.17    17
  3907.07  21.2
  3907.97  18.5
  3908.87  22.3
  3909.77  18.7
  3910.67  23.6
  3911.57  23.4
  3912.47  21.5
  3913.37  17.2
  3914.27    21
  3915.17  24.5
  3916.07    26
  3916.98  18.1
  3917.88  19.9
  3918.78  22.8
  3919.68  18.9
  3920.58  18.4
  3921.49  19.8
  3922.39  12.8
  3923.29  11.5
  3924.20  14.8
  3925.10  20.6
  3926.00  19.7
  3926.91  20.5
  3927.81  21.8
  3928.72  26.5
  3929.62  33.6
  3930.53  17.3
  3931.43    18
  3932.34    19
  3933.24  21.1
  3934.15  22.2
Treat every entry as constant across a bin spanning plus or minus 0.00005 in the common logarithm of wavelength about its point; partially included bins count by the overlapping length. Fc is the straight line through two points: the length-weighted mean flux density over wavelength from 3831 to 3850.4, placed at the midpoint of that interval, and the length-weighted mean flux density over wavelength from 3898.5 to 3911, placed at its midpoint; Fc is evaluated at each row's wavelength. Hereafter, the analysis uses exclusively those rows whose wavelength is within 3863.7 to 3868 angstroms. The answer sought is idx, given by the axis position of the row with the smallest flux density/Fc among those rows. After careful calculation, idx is 3865.01 angstroms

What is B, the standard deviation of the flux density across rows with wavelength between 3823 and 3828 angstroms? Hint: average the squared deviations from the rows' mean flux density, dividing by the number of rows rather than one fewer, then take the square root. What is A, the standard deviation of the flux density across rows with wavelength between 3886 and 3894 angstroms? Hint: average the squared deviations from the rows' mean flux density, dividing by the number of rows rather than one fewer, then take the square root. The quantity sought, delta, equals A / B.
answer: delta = 1.2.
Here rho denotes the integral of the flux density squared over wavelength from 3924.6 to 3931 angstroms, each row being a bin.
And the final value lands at 3490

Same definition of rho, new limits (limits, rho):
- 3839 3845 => 6910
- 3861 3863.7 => 2265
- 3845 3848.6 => 2854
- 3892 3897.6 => 2927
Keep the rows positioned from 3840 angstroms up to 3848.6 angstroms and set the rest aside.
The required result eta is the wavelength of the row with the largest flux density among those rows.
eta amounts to 3842.83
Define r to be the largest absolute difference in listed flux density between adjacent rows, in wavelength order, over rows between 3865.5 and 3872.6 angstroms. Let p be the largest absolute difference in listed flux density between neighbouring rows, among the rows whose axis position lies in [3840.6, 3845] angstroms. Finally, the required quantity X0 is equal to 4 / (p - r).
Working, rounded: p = 1.6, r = 12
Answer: -0.40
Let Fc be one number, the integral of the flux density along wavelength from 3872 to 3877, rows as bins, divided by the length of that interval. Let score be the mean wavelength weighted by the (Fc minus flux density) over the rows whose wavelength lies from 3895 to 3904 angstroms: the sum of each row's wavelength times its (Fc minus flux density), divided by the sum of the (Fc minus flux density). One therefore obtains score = 3899.1 angstroms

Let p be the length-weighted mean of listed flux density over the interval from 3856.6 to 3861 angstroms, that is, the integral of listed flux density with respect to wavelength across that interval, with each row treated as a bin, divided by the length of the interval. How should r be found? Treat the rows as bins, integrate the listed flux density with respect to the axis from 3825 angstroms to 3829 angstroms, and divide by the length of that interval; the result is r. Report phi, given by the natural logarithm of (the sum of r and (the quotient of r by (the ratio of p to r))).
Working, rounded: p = 27.3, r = 36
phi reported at 4.4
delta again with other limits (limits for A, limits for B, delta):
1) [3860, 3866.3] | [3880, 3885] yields 1.8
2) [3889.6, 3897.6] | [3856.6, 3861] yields 0.9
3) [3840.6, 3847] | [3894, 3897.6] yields 0.5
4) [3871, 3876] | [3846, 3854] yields 0.5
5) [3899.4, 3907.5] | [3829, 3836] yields 0.5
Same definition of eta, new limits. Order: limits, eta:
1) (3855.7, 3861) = 3860.56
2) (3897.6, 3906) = 3899.88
